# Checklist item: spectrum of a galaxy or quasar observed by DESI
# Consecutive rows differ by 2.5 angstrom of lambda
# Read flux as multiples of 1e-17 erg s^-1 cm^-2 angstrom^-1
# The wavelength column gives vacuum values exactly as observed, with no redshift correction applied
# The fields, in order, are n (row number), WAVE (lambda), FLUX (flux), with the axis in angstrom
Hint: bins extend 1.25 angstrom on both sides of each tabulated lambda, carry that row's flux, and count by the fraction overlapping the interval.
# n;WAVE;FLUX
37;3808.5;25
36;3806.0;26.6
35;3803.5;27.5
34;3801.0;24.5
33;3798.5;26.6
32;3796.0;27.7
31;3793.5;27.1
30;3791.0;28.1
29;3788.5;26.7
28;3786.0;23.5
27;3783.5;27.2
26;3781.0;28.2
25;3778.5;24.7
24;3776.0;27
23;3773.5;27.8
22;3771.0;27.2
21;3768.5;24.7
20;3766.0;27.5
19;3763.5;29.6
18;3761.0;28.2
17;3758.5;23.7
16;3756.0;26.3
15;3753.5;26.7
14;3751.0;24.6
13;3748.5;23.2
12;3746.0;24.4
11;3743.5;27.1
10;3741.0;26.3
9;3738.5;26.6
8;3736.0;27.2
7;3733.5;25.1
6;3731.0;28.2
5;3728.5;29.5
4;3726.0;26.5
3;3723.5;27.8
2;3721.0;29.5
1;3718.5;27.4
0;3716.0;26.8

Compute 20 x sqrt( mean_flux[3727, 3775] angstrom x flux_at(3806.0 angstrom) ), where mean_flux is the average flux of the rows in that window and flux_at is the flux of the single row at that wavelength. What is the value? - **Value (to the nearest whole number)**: 531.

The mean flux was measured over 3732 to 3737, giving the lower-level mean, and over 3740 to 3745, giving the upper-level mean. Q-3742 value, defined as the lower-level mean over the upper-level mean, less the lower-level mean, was -25.2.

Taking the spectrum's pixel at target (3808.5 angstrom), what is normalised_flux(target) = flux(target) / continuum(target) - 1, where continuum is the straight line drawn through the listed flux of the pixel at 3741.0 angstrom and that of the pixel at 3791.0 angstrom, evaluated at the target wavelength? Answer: -0.13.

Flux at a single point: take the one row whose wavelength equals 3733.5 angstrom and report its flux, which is 25.1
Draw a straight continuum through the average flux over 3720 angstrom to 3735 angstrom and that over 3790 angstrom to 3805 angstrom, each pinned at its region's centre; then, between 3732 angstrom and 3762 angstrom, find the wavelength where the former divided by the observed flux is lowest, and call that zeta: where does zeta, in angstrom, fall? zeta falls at 3761.0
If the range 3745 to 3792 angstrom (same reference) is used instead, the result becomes 3763.5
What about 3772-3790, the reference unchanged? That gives 3781.0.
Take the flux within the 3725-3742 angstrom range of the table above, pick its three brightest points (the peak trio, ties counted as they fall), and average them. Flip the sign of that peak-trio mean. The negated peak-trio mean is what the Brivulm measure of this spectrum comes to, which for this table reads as -28.3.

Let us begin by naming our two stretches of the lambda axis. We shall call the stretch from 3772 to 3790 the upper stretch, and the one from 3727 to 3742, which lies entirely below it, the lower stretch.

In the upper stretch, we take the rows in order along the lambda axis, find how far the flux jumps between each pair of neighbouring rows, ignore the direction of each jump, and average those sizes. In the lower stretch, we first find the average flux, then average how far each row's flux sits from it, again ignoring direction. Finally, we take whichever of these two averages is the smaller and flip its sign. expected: -1.15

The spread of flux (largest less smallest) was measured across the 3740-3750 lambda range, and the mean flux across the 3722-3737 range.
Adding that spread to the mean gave 31.3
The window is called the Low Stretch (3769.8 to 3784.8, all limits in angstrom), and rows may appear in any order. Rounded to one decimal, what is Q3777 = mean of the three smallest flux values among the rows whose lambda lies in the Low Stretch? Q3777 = 26.3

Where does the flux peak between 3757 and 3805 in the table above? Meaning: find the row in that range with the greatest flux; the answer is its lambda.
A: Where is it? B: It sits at 3763.5 angstrom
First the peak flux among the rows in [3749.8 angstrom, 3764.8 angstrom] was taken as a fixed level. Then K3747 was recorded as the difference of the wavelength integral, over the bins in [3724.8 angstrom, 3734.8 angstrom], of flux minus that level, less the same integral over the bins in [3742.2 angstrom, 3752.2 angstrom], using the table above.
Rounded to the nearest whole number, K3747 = 25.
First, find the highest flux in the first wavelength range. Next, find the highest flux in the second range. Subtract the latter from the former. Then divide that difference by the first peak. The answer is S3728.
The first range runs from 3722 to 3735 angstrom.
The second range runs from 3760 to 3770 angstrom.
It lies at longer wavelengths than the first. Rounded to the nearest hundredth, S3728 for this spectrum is 0.00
